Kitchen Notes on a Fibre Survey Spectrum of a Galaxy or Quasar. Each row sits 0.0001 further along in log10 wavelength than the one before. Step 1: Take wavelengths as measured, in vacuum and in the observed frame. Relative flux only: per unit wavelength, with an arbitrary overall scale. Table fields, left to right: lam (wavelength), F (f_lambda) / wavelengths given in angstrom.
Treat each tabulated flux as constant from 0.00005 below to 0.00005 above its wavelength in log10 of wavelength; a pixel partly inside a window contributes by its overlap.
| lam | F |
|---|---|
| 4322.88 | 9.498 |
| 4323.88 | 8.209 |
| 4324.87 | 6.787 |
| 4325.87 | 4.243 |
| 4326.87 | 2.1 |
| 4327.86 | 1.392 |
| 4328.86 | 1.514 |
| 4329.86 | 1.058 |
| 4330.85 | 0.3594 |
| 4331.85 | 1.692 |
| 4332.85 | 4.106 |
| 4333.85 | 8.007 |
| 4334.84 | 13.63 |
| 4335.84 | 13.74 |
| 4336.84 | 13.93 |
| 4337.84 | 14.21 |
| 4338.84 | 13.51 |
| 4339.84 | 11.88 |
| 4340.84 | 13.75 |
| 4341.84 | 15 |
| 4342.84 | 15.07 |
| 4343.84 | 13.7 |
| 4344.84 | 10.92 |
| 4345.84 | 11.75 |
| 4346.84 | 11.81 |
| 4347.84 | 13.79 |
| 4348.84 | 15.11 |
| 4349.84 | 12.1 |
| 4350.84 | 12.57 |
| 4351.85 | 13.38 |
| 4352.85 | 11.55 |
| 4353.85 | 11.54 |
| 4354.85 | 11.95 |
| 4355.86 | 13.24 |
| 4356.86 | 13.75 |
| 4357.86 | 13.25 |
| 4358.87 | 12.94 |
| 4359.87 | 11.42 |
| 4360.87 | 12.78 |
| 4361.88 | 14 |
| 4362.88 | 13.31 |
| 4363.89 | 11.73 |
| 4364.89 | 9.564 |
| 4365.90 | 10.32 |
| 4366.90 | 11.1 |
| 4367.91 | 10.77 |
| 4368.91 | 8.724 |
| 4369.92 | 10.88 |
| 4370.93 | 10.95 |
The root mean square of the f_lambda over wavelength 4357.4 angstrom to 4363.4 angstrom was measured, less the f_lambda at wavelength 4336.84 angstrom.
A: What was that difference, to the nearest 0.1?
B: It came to -1.0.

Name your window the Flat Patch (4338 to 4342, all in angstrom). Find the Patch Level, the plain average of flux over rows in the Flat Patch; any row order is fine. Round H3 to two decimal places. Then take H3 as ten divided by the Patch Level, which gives 0.74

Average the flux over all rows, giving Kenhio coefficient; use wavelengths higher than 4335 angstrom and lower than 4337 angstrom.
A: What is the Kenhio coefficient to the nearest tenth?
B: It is 13.8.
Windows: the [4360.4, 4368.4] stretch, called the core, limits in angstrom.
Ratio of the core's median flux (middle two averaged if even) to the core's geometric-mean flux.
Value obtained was 0.98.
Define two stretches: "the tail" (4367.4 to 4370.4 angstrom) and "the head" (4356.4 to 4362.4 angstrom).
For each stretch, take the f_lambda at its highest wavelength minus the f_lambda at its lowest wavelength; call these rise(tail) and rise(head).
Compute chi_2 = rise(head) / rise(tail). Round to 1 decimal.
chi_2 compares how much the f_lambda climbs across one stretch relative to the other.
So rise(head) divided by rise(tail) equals 2.3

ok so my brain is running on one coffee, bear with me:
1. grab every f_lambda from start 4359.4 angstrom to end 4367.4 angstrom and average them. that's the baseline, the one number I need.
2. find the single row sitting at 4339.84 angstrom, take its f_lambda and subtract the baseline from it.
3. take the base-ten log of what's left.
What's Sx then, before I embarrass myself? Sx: -1.0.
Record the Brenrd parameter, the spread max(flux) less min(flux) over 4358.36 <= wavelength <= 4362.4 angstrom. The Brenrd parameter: 2.6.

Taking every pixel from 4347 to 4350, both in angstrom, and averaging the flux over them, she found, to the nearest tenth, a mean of 13.7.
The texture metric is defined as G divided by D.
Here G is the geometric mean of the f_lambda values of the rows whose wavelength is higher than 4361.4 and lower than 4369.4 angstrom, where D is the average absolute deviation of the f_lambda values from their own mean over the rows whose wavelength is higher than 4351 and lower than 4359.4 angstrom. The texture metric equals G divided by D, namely 14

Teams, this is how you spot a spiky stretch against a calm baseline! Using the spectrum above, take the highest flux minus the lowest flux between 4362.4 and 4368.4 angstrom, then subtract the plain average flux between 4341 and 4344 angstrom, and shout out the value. -11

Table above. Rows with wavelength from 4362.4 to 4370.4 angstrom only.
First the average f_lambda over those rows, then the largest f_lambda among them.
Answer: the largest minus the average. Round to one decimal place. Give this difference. 2.5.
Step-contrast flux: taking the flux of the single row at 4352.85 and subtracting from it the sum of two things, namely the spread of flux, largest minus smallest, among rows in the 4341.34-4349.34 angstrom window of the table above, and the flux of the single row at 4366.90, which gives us -3.7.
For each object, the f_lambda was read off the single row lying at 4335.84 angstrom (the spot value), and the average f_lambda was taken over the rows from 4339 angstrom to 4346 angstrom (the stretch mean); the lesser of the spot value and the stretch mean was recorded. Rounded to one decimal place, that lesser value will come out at 13.2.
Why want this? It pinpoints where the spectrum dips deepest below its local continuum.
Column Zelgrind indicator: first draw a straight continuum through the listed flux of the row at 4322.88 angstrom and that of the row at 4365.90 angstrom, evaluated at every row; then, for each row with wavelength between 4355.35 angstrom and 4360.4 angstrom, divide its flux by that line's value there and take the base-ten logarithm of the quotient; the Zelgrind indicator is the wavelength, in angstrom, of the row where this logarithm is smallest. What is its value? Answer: 4359.87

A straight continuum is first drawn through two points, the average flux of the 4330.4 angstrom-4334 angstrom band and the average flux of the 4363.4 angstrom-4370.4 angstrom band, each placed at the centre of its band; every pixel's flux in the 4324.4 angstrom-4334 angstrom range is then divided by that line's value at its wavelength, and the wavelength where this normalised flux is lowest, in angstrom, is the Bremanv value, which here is 4330.85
